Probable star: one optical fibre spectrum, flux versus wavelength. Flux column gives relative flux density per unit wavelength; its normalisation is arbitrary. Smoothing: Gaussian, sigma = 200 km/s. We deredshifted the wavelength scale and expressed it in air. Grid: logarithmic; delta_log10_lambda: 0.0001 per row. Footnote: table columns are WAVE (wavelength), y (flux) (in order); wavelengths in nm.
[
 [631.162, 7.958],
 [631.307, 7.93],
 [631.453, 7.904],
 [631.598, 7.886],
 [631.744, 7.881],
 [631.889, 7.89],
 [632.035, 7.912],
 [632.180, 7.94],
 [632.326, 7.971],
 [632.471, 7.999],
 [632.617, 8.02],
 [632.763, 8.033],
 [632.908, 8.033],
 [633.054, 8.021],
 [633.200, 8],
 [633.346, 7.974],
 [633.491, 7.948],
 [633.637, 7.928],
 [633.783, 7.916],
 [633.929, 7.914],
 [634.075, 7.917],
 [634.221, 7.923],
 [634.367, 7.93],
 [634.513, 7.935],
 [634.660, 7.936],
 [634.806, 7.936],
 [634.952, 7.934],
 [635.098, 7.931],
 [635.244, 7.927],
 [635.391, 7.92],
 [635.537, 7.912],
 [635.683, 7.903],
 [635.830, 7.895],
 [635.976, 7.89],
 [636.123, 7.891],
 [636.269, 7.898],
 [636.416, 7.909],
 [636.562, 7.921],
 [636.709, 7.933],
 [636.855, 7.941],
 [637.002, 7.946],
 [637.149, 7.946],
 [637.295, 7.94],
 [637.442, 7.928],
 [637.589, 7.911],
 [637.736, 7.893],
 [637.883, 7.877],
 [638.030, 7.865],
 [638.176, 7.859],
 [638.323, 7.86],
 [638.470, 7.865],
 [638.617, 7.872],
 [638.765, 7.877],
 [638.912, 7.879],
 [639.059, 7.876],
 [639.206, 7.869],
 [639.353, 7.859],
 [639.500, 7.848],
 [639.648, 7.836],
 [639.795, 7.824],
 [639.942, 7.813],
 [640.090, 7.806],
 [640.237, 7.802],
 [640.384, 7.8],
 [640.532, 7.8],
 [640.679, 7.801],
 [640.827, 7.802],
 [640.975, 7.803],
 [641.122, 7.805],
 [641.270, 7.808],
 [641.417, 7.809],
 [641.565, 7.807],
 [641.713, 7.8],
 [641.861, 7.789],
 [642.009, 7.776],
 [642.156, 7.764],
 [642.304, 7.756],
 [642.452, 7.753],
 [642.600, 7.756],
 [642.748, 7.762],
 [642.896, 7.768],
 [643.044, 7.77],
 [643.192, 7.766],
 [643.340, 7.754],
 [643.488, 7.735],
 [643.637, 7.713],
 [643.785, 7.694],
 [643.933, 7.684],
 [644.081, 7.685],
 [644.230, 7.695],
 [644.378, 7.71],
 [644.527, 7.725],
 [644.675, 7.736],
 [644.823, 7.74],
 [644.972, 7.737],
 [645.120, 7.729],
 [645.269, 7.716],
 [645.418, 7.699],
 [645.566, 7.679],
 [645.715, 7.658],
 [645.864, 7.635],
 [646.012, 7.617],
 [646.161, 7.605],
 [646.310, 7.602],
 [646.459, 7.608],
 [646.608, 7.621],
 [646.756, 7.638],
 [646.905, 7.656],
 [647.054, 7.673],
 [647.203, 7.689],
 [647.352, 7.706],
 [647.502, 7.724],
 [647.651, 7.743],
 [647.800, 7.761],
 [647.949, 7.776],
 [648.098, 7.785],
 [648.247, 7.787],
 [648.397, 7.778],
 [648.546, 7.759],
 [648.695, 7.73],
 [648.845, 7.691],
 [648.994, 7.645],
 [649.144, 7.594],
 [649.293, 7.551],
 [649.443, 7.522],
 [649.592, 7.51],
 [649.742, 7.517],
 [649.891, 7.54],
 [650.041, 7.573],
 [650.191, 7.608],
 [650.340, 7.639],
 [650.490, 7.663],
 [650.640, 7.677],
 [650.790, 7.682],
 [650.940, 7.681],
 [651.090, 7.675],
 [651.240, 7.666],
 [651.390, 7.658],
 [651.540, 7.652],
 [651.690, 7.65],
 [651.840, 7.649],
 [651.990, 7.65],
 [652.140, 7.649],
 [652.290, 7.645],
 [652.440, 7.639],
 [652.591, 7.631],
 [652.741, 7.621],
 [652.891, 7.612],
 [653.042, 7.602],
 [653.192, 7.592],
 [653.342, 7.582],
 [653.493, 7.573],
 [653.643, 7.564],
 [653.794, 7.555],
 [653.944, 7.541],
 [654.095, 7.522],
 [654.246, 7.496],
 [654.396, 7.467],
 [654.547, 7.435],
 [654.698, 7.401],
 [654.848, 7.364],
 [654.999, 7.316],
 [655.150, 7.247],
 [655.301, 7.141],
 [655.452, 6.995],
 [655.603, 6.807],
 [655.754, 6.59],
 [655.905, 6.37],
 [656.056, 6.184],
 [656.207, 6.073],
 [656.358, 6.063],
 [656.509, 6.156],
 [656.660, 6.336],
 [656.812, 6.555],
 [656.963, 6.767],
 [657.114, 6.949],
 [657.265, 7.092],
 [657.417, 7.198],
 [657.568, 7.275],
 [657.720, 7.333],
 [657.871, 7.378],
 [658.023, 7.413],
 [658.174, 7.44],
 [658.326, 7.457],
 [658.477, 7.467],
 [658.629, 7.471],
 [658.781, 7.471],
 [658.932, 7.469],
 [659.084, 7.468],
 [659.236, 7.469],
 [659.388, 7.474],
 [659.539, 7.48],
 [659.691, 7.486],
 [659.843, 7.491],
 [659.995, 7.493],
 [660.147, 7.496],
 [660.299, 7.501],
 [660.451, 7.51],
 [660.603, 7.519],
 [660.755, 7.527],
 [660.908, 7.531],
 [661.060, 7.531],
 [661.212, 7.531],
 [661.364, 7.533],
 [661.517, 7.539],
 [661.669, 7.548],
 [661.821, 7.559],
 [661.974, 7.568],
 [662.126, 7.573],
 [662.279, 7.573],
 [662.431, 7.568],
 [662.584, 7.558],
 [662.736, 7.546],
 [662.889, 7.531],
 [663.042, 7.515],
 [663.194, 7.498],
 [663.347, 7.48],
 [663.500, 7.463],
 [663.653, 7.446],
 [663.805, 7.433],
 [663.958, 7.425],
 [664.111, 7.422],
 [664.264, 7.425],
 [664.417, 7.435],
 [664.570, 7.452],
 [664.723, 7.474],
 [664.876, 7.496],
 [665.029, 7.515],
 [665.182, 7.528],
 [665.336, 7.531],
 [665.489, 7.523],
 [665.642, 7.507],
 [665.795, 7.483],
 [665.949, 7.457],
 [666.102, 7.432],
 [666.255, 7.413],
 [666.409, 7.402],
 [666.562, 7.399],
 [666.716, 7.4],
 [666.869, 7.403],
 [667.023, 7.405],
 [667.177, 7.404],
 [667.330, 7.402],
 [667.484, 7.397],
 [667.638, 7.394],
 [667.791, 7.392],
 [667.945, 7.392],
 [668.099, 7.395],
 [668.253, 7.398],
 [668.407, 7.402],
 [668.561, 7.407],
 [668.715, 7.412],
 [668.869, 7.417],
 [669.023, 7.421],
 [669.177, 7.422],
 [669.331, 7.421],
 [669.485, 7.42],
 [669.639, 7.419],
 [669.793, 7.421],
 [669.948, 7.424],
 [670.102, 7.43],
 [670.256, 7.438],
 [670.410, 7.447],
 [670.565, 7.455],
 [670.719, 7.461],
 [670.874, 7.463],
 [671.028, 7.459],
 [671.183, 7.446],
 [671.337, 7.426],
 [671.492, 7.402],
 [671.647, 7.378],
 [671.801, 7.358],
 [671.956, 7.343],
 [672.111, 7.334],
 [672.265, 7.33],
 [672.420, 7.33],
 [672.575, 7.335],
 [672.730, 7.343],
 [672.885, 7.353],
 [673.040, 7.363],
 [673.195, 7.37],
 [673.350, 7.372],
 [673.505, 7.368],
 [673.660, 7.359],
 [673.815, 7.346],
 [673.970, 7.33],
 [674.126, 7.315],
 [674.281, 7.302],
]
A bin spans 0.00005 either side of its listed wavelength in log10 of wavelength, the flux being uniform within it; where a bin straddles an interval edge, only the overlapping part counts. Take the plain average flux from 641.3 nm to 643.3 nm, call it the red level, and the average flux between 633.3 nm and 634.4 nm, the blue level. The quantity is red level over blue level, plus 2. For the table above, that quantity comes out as 2.98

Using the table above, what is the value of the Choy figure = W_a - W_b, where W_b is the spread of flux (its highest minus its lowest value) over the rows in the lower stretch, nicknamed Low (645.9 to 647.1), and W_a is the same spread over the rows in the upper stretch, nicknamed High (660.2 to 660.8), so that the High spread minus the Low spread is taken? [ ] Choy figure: -0.045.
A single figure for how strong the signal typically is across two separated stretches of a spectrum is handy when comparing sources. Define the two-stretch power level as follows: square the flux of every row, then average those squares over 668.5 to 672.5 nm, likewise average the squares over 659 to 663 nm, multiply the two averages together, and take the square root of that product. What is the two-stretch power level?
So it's 55.8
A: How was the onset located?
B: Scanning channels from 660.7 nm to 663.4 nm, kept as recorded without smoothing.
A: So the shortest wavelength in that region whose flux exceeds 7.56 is 661.974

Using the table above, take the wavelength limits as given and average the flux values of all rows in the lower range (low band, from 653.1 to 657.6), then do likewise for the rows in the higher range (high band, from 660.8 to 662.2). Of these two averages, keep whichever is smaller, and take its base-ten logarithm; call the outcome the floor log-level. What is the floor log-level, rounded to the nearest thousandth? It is 0.848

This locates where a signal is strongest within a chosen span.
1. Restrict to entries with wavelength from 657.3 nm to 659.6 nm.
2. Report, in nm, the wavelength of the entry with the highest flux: 659.539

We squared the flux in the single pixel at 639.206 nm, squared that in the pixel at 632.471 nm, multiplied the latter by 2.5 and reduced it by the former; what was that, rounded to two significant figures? 98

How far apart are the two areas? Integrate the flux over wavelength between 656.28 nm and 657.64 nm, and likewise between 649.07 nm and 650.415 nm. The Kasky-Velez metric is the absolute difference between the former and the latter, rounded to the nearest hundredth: 1.05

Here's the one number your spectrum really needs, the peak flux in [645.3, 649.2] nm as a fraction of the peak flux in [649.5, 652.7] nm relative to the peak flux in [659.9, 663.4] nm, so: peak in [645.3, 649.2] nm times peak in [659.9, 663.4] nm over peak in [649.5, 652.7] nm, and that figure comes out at 7.68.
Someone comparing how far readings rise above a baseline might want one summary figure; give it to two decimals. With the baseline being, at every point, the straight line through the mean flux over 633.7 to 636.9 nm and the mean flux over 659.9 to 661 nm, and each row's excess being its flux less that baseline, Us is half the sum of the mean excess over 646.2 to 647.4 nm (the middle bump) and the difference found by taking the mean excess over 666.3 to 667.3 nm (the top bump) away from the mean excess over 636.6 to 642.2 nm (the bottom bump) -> -0.04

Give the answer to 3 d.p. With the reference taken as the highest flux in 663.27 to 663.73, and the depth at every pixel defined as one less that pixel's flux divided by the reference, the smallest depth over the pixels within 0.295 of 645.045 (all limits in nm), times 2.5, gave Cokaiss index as -0.087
